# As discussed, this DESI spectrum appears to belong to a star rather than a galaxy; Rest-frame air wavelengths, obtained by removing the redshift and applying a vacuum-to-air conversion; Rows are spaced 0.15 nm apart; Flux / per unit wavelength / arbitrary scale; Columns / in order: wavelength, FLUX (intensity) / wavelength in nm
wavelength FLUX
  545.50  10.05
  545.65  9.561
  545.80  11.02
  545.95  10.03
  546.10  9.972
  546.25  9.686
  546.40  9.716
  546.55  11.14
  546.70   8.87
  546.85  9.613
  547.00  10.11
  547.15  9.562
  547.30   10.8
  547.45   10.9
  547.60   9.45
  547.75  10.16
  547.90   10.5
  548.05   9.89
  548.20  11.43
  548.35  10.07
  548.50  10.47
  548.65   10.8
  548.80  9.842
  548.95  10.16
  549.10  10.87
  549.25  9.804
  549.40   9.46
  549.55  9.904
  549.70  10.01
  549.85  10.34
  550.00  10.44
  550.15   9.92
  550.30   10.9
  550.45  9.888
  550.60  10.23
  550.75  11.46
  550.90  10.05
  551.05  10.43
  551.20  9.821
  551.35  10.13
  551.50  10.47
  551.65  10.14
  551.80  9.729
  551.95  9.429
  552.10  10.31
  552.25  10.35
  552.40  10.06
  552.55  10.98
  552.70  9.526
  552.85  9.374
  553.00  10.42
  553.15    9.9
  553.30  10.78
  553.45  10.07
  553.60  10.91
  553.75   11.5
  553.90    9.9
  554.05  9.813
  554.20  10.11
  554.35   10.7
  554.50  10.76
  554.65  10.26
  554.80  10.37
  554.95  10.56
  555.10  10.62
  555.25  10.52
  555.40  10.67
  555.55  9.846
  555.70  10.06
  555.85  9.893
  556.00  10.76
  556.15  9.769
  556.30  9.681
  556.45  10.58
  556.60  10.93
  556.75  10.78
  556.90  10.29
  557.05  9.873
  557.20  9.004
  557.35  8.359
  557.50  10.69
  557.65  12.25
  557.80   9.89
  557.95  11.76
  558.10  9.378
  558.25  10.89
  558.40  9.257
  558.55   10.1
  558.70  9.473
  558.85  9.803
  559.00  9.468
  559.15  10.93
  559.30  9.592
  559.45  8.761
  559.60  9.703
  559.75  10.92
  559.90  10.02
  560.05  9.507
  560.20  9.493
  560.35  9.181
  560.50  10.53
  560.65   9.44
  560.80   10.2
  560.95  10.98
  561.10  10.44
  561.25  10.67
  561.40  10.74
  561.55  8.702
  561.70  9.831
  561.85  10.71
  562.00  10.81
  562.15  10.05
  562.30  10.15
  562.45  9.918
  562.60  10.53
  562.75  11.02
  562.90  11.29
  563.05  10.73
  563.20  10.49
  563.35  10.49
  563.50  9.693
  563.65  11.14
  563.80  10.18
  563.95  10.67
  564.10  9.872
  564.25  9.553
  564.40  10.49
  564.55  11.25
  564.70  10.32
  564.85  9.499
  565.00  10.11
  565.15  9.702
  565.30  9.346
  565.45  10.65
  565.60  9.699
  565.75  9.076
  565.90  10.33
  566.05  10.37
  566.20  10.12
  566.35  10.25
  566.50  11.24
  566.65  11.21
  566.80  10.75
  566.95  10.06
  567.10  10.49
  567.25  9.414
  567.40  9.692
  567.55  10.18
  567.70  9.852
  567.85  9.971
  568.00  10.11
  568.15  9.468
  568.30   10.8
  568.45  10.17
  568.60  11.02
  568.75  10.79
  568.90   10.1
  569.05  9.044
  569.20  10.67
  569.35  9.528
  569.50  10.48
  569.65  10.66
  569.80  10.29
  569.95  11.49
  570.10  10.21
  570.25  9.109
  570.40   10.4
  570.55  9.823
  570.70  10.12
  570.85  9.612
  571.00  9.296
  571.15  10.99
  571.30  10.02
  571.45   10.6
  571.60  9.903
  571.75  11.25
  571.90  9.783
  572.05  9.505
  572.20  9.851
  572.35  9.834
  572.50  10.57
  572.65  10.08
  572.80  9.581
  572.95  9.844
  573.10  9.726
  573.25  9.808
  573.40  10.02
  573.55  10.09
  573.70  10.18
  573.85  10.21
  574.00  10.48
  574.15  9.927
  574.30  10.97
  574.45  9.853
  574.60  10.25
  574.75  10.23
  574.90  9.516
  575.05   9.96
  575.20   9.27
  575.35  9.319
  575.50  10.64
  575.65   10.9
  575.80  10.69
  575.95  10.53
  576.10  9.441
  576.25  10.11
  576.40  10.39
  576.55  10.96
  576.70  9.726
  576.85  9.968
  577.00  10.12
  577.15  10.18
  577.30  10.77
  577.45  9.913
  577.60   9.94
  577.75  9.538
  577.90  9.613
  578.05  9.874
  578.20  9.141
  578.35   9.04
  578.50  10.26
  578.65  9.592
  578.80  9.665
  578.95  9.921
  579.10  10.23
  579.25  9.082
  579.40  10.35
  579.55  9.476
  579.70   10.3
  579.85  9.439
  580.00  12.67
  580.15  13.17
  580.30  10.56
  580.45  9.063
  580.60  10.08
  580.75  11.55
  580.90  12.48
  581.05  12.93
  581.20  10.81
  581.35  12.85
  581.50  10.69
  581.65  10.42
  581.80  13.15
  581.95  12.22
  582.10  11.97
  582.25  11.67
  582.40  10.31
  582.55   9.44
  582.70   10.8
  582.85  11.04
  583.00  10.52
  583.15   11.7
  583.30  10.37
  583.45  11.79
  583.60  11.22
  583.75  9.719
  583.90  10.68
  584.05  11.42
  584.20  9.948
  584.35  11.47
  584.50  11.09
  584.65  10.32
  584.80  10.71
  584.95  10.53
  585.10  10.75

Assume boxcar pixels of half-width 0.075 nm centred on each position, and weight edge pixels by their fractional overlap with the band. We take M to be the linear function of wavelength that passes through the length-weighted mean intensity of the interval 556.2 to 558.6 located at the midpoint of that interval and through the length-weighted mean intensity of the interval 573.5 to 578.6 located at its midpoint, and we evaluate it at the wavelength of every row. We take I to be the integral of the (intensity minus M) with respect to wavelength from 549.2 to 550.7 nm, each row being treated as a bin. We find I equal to -0.3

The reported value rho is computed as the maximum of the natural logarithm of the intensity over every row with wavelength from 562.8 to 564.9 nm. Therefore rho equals 2.424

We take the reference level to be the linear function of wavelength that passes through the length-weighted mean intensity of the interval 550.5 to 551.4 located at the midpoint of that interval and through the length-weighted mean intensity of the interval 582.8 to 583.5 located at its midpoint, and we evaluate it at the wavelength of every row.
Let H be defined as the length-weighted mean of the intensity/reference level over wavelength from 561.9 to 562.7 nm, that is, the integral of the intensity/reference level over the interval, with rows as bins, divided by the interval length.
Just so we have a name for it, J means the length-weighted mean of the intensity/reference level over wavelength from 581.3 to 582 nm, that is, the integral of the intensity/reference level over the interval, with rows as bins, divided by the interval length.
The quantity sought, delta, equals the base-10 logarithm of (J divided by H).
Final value 0.041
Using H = 0.97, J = 1.07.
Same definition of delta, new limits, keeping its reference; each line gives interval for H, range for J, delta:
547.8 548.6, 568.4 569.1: -0.027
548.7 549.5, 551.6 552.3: -0.006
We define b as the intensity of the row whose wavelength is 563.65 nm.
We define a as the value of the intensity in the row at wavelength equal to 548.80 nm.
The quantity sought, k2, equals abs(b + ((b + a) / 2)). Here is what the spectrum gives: 21.6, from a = 9.842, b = 11.14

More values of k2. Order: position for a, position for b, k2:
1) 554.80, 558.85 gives 19.9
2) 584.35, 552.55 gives 22.2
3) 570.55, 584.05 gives 22.0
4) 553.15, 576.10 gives 19.1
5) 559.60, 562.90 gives 21.8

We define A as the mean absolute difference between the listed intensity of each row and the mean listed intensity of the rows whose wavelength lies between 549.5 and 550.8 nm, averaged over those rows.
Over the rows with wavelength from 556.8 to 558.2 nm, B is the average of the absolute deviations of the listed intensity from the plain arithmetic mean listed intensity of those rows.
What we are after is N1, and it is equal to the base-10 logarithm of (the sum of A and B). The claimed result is 0.13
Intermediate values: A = 0.39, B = 1.0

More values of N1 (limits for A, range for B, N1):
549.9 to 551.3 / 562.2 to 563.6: -0.11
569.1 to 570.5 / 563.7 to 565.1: -0.05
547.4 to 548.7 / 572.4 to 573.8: -0.17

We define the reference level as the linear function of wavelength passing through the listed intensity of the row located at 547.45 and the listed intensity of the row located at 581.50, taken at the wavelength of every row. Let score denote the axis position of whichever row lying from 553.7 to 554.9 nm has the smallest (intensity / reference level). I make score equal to 554.05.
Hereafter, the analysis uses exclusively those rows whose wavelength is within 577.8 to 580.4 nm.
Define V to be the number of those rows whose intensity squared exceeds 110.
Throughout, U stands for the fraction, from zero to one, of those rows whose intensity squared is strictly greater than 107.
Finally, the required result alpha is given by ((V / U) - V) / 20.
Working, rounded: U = 0.24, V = 3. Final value 0.49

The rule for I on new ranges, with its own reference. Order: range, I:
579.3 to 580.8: 0.9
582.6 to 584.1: 1.4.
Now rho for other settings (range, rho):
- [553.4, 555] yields 2.442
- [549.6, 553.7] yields 2.439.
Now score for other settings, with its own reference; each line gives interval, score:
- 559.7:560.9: 560.35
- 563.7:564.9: 564.85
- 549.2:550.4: 549.40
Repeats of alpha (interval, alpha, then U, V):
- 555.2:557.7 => 0.45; 0.47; 8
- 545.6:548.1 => 0.60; 0.29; 5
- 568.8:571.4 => 0.37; 0.35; 4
